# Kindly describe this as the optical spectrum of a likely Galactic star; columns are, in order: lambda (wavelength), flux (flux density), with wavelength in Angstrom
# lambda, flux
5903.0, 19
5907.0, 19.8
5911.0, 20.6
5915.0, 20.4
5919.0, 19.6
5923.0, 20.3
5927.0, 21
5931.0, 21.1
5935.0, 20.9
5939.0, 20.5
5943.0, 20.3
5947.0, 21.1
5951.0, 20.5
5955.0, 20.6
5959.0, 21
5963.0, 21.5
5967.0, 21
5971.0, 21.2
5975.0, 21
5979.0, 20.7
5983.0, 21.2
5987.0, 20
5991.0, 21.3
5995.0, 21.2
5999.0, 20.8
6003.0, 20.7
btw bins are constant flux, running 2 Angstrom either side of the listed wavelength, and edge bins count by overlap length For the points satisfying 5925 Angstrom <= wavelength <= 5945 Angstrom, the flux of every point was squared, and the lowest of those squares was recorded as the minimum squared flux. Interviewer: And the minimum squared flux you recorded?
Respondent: 412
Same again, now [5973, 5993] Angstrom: 400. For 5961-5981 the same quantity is 428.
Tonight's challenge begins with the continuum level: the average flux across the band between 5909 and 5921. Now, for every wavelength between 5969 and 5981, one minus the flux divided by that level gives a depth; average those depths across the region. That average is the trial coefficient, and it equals -0.038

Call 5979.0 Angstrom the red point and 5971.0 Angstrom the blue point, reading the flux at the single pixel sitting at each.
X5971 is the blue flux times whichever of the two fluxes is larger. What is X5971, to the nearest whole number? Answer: 449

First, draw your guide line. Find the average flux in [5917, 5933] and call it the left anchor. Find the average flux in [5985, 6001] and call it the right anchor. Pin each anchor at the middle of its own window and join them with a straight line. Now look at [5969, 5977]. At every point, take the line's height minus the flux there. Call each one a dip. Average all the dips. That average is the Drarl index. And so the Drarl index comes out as -0.37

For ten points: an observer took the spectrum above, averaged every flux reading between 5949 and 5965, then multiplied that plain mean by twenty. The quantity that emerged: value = 418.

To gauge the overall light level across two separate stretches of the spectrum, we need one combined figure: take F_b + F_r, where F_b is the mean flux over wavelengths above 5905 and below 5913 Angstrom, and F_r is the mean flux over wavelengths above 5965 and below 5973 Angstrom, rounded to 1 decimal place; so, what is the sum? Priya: 41.3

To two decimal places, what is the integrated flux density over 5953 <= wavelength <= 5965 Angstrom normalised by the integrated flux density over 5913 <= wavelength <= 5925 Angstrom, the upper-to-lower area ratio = 1.05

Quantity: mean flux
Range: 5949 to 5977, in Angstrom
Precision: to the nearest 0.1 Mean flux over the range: 21.0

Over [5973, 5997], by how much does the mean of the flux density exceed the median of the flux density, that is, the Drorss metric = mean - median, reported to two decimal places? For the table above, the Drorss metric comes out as -0.20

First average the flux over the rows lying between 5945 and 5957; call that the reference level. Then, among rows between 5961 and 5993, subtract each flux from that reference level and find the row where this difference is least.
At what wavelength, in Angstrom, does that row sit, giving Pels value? 5963.0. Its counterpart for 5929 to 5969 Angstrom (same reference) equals 5963.0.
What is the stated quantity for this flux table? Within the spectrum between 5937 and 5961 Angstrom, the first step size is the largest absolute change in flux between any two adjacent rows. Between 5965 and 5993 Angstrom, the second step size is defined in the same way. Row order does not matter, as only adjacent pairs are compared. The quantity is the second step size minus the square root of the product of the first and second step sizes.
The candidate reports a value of 0.28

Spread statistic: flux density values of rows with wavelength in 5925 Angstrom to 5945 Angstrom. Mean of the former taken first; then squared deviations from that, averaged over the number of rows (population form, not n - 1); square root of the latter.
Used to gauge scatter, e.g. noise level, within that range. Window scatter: 0.31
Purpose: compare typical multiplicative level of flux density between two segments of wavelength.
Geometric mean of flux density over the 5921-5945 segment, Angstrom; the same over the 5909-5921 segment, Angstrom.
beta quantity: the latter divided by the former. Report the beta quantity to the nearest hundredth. 0.98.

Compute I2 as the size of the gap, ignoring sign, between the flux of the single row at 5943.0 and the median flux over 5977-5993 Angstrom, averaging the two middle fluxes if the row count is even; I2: 0.65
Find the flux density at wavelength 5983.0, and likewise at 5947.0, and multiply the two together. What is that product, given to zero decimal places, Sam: 447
